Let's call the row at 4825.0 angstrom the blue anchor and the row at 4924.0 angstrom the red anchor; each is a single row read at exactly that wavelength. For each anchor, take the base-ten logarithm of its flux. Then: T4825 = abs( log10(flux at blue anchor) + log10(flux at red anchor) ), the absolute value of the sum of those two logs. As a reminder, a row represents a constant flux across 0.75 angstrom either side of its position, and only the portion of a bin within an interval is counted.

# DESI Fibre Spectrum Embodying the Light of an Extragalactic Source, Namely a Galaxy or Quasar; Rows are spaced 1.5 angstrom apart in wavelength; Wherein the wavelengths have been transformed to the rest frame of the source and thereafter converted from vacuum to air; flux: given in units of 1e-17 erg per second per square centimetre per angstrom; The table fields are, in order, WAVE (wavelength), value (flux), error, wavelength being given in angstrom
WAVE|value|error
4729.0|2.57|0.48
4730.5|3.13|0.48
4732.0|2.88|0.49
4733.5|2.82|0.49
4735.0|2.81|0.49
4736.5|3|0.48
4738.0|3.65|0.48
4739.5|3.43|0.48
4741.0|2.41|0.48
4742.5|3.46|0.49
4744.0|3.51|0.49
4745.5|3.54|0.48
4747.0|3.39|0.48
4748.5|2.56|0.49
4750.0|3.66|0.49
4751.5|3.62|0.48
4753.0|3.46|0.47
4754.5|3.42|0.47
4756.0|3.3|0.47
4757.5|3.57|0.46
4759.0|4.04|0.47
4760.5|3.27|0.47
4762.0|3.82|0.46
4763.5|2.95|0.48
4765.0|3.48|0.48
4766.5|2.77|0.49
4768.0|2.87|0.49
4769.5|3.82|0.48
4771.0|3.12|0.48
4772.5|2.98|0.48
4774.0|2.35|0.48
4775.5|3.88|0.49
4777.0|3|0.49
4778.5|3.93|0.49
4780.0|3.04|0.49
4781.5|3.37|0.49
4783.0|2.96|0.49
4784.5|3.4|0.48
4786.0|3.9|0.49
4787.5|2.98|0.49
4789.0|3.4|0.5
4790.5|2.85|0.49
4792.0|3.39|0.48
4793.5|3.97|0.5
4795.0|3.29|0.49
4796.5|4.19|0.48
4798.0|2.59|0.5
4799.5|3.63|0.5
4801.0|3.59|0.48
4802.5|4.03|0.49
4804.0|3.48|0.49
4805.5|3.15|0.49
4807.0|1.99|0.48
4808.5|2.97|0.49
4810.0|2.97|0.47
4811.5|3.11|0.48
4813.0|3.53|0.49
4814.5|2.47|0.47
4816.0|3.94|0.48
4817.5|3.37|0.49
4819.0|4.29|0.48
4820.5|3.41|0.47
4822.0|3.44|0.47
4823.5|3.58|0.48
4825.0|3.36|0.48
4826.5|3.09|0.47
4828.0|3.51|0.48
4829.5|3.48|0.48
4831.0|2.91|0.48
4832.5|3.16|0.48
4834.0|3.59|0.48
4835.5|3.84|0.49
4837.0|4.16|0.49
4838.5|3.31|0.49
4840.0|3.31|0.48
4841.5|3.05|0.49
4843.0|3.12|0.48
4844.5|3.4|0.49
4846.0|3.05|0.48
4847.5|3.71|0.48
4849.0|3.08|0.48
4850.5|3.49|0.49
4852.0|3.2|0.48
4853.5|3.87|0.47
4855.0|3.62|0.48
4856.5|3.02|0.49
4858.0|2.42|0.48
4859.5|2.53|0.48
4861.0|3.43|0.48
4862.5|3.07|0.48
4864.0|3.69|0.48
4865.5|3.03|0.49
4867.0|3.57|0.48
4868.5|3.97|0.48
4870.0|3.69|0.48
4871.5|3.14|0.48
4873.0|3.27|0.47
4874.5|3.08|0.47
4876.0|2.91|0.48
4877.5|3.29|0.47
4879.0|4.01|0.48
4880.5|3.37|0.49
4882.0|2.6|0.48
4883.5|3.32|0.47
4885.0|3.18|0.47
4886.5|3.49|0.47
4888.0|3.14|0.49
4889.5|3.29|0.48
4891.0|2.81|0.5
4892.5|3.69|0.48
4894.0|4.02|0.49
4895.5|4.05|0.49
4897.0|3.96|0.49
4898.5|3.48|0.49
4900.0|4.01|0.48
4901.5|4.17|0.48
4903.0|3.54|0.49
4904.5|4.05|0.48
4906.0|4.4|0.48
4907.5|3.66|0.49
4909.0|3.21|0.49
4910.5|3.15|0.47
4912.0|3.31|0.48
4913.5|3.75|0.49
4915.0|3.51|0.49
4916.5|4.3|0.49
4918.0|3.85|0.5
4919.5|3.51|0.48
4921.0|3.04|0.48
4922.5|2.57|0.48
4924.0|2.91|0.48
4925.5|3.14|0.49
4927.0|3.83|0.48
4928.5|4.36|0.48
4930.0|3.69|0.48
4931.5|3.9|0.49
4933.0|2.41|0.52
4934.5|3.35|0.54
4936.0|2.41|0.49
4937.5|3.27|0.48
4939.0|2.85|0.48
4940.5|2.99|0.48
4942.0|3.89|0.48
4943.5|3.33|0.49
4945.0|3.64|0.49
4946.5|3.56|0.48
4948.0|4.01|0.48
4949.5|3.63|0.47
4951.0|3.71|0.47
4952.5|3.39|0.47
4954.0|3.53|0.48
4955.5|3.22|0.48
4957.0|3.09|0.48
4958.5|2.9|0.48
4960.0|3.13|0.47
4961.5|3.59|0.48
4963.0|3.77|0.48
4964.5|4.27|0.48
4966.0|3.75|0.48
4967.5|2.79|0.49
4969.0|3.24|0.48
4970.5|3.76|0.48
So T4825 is 0.99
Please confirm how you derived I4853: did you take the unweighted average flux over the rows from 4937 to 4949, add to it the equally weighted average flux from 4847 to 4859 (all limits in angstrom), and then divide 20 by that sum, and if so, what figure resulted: 2.97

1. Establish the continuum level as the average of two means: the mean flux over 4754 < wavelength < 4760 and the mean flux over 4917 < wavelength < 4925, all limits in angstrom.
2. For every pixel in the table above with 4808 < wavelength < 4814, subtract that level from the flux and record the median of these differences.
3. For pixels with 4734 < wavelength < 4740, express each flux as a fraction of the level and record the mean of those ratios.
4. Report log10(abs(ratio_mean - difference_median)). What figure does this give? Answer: 0.11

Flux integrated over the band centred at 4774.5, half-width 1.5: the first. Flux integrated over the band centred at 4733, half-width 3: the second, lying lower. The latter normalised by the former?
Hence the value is 1.9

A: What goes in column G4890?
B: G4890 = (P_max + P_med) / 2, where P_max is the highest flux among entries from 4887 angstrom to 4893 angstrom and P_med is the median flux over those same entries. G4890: 3.45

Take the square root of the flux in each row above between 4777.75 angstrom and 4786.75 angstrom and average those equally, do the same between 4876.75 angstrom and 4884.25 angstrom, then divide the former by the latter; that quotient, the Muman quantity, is 1.018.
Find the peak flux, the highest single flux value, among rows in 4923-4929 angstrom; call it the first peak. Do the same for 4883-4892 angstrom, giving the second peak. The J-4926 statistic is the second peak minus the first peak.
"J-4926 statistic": -0.87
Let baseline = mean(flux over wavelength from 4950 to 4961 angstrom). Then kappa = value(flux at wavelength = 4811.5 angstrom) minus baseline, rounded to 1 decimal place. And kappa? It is -0.2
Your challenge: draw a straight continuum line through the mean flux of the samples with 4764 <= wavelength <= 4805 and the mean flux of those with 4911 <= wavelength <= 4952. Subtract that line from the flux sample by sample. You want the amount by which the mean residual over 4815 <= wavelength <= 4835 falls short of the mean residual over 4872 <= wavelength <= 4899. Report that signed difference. -0.12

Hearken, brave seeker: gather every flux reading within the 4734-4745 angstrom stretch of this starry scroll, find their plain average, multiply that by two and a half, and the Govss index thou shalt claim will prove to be 7.95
